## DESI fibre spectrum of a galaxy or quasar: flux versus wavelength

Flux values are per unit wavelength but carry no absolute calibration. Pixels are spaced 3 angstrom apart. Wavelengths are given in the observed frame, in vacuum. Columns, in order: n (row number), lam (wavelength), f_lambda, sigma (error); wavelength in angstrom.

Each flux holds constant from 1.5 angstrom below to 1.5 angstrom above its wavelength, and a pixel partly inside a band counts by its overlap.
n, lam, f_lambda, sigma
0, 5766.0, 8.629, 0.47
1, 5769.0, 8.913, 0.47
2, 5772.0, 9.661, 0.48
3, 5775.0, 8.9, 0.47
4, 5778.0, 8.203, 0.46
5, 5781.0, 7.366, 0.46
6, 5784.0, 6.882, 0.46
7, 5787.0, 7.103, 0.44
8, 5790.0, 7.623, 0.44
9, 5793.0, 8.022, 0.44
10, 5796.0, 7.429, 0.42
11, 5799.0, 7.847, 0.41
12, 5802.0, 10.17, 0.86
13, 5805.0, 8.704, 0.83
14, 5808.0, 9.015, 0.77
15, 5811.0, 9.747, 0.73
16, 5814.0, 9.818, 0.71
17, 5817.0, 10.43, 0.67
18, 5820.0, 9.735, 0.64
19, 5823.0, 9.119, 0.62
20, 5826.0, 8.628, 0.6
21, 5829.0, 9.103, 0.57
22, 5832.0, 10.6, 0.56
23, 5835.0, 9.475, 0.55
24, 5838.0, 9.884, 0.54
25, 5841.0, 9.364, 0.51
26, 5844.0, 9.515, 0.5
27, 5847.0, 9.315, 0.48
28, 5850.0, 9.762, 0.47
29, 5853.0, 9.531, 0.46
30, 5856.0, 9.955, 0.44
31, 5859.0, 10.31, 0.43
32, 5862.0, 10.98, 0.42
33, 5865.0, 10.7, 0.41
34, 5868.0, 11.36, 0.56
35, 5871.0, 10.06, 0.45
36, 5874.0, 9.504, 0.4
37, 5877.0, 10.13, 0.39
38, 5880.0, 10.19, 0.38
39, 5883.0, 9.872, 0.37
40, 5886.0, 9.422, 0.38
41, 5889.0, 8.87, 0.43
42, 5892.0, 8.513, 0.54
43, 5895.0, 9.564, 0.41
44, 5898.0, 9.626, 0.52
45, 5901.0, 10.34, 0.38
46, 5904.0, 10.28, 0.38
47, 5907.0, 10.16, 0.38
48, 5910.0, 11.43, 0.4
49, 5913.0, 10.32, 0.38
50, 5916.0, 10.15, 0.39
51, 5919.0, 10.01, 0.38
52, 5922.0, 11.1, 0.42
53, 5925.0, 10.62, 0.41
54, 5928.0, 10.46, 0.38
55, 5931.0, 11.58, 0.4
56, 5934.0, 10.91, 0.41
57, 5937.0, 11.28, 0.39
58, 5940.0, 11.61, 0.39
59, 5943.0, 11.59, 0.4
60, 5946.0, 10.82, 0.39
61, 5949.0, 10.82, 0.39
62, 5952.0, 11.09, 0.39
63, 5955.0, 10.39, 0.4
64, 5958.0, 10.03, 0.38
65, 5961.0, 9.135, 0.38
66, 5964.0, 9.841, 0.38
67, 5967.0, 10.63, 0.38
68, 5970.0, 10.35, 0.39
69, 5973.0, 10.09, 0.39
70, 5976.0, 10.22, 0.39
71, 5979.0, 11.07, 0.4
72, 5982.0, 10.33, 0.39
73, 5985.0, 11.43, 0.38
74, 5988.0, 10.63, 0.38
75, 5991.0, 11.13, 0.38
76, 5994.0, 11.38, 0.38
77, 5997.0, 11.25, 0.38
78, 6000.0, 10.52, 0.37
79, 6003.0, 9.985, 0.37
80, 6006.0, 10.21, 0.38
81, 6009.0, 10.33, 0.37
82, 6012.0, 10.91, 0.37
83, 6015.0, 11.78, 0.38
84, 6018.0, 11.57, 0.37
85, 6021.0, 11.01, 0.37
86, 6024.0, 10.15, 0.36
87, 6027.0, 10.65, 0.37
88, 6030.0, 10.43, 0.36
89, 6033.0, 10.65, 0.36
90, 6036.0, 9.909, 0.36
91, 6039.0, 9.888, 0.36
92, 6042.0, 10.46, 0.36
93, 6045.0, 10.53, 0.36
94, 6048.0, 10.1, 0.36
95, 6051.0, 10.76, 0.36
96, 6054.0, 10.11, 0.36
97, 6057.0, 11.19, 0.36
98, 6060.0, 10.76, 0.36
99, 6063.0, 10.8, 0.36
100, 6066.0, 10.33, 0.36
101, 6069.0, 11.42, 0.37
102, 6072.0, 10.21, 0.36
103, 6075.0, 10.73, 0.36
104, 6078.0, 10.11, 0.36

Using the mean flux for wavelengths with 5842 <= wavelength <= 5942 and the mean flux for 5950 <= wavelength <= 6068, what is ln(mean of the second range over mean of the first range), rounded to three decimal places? 0.033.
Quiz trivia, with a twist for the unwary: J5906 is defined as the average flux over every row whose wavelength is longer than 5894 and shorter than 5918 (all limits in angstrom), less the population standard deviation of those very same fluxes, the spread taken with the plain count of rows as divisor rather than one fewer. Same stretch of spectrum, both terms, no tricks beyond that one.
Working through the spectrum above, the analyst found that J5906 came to 9.7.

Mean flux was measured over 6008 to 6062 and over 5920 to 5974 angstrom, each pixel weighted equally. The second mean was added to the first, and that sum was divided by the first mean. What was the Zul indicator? 2.01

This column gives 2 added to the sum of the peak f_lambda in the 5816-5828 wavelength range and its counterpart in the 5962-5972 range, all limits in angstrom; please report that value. 23.1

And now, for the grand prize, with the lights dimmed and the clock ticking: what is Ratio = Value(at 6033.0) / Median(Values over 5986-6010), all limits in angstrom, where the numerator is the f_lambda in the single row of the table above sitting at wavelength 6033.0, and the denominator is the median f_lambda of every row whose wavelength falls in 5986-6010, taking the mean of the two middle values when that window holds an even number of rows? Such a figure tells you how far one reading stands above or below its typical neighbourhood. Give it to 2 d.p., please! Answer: 1.01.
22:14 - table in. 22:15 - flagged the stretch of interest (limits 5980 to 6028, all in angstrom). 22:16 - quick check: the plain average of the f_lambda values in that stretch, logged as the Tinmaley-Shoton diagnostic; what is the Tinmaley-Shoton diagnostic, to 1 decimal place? 10.8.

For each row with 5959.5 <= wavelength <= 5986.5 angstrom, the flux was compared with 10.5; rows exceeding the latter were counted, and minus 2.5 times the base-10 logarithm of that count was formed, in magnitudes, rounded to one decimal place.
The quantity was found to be -1.2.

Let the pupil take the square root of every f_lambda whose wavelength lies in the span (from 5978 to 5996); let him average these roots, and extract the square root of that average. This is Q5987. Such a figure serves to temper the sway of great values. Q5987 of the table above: 1.821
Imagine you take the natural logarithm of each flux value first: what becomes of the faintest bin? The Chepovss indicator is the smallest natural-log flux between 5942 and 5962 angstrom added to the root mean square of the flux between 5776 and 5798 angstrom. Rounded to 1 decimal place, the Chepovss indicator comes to 9.7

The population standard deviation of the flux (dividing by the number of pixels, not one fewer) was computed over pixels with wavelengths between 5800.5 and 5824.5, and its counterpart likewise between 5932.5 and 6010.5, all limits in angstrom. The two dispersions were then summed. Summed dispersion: 1.15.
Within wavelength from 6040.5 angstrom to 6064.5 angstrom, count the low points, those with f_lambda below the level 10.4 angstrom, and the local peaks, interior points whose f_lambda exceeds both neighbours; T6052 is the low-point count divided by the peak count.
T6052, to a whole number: 1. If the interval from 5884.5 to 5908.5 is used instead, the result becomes 8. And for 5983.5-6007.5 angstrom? 2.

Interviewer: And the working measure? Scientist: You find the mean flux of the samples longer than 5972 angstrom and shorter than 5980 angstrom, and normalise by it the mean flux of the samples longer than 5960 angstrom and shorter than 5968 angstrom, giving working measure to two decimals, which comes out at 0.94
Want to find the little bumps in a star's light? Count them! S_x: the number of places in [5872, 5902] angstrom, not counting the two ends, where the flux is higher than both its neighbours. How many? 1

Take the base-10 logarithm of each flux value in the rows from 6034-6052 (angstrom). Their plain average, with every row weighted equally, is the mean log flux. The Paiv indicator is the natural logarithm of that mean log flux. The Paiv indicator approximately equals 0.011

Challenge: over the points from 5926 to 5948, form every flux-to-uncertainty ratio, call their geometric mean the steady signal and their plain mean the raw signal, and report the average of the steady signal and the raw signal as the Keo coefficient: 28.3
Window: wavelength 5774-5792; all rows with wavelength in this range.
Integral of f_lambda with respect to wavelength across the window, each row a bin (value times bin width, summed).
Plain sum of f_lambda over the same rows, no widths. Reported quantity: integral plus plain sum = 184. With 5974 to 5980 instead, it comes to 85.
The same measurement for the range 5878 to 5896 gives 226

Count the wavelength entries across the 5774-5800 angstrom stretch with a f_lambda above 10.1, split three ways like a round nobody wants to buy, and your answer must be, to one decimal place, 0.0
